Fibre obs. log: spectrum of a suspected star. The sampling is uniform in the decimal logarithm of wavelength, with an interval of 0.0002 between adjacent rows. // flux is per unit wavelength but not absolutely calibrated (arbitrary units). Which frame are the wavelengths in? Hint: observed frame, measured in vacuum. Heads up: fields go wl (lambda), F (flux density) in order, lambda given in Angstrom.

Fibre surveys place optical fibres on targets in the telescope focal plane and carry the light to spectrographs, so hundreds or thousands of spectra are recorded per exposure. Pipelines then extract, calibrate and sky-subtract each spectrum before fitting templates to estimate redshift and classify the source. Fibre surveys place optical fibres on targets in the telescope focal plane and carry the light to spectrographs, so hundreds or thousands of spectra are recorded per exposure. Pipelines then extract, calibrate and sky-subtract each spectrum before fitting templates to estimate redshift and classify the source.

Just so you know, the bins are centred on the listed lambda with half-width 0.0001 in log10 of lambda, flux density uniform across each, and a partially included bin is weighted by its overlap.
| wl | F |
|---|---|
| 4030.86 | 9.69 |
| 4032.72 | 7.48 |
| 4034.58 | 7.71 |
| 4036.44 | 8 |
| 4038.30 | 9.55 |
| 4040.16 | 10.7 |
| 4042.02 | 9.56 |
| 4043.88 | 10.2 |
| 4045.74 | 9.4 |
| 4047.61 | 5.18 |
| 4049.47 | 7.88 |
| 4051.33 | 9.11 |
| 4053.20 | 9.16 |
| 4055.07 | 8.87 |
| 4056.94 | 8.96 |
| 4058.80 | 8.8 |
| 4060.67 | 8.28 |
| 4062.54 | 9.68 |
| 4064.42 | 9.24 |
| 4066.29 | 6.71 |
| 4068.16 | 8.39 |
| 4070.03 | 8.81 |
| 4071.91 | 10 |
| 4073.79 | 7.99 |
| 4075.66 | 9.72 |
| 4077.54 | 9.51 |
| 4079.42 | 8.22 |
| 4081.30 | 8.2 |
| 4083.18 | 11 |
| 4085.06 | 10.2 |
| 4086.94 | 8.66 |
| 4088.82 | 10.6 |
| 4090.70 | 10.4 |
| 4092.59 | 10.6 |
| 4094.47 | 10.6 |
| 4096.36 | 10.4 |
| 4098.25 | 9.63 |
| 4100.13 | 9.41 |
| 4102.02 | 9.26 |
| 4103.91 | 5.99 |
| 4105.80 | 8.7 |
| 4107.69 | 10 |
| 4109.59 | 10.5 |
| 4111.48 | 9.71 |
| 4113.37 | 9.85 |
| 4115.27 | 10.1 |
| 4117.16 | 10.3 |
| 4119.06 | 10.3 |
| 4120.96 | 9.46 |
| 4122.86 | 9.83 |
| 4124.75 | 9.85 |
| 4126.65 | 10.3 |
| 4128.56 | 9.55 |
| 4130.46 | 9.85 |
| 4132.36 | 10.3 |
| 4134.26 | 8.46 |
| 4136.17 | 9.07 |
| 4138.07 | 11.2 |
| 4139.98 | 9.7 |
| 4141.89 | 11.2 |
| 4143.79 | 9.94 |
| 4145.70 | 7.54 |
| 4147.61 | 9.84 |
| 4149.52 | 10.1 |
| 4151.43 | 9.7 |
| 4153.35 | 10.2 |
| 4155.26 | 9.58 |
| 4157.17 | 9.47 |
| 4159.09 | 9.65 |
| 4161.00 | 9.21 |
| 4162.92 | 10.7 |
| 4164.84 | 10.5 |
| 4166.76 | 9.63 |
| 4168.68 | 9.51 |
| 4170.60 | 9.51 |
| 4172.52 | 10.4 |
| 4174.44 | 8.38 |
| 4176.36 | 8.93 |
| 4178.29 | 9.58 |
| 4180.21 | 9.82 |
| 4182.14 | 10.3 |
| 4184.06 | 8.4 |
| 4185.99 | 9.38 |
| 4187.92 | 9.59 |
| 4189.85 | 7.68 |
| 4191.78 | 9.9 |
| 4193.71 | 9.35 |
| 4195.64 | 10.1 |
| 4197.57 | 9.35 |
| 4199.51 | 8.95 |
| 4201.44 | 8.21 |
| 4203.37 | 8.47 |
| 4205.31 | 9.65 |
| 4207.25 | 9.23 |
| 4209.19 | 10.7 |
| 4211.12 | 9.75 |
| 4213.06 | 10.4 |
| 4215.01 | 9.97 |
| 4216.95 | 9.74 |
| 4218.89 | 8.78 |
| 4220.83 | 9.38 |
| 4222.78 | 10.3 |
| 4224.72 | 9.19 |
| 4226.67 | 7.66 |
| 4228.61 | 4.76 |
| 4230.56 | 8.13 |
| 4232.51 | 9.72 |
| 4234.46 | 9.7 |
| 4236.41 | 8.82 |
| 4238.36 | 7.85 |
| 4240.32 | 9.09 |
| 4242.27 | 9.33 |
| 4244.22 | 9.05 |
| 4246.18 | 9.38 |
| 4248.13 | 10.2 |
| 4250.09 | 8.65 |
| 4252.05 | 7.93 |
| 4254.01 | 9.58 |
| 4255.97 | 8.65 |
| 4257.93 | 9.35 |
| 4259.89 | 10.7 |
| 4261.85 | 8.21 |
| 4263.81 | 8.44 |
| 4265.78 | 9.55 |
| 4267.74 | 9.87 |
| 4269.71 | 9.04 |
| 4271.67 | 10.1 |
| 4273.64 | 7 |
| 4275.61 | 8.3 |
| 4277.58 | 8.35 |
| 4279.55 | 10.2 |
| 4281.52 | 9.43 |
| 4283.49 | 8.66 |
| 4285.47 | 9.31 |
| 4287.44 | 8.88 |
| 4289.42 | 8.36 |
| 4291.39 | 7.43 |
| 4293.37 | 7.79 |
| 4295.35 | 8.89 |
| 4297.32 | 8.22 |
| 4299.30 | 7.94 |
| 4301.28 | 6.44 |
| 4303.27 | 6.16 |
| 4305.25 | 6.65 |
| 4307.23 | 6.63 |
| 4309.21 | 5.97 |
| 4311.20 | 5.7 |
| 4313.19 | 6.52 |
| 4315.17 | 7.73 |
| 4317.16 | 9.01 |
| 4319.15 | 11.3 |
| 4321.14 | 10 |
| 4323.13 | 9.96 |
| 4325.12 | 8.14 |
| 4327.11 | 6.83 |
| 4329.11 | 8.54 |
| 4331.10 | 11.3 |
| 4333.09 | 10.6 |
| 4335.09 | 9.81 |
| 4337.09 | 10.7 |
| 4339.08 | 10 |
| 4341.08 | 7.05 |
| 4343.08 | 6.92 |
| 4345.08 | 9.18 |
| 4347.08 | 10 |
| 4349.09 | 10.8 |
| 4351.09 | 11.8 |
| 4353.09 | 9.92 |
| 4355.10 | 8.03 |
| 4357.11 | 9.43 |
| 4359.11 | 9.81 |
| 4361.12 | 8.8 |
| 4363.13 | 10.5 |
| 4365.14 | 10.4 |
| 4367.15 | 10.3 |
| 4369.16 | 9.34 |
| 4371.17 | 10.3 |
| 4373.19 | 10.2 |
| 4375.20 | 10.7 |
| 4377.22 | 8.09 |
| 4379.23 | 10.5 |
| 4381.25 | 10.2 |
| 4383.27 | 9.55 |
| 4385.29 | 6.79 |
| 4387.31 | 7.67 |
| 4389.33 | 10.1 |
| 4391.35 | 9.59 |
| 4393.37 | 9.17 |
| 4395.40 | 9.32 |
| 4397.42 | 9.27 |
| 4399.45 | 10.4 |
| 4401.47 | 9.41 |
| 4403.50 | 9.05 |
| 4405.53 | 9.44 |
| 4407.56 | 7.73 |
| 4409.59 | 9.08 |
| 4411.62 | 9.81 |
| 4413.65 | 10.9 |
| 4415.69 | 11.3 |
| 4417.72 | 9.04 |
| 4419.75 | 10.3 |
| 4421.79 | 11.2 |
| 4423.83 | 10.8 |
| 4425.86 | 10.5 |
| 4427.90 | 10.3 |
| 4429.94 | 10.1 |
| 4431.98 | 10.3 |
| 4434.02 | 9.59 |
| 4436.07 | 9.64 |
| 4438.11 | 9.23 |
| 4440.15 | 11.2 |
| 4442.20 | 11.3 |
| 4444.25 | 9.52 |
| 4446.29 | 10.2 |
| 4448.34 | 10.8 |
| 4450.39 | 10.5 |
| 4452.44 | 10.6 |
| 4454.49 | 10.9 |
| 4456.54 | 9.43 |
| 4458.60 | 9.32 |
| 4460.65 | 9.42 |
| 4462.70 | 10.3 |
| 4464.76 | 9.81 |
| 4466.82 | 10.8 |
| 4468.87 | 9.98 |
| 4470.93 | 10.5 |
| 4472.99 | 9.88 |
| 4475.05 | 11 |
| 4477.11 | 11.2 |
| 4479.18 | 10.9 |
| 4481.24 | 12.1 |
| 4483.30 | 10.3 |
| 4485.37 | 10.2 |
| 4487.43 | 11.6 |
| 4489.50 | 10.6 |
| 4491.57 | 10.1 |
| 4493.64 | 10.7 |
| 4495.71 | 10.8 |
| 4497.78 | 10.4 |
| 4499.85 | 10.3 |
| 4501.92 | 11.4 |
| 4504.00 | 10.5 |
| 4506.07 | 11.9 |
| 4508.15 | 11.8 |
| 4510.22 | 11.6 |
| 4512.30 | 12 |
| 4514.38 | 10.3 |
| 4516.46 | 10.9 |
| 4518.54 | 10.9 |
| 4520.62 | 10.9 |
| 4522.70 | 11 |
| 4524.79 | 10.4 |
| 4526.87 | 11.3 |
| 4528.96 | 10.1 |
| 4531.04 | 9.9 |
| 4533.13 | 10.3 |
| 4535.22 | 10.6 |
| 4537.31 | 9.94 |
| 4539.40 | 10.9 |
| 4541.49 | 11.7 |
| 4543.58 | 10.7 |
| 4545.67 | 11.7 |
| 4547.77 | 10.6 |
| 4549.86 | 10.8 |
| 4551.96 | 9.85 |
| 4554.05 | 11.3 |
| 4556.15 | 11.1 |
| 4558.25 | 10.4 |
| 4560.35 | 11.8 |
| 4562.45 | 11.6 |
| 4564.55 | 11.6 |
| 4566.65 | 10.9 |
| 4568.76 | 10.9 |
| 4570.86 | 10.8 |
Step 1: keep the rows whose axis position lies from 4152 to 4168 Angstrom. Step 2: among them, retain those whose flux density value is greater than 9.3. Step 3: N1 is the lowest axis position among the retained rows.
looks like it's 4153.35 Angstrom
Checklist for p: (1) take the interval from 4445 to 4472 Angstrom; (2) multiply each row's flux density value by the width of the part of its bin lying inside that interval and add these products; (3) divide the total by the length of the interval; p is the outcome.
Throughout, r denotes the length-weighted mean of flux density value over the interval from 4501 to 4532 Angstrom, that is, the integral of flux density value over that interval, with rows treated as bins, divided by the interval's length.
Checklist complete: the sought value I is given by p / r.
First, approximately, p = 10.2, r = 11.0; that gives 0.93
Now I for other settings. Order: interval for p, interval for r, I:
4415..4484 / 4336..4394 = 1.09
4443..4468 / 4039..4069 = 1.16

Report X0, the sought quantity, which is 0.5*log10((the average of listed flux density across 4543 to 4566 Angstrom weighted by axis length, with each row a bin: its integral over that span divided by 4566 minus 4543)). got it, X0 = 0.522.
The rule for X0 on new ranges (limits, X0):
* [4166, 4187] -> 0.487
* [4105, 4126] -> 0.498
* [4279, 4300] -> 0.468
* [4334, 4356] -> 0.488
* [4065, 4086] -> 0.477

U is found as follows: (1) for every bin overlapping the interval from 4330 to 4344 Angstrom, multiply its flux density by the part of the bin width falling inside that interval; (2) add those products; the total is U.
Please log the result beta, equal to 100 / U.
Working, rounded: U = 133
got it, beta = 0.75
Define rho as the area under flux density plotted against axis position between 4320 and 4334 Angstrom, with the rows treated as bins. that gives 131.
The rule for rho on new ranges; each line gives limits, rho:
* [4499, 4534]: 382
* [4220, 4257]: 326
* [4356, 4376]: 199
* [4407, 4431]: 243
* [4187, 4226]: 367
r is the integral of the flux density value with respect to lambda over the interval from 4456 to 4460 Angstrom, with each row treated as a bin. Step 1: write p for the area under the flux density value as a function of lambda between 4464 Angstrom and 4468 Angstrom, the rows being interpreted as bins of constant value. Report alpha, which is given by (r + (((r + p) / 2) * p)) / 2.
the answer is 833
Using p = 41.3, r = 37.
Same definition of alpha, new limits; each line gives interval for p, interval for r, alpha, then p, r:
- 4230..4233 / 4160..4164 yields 464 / 26.7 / 40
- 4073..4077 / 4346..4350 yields 713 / 35.8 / 41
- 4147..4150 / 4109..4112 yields 466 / 29.9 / 30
